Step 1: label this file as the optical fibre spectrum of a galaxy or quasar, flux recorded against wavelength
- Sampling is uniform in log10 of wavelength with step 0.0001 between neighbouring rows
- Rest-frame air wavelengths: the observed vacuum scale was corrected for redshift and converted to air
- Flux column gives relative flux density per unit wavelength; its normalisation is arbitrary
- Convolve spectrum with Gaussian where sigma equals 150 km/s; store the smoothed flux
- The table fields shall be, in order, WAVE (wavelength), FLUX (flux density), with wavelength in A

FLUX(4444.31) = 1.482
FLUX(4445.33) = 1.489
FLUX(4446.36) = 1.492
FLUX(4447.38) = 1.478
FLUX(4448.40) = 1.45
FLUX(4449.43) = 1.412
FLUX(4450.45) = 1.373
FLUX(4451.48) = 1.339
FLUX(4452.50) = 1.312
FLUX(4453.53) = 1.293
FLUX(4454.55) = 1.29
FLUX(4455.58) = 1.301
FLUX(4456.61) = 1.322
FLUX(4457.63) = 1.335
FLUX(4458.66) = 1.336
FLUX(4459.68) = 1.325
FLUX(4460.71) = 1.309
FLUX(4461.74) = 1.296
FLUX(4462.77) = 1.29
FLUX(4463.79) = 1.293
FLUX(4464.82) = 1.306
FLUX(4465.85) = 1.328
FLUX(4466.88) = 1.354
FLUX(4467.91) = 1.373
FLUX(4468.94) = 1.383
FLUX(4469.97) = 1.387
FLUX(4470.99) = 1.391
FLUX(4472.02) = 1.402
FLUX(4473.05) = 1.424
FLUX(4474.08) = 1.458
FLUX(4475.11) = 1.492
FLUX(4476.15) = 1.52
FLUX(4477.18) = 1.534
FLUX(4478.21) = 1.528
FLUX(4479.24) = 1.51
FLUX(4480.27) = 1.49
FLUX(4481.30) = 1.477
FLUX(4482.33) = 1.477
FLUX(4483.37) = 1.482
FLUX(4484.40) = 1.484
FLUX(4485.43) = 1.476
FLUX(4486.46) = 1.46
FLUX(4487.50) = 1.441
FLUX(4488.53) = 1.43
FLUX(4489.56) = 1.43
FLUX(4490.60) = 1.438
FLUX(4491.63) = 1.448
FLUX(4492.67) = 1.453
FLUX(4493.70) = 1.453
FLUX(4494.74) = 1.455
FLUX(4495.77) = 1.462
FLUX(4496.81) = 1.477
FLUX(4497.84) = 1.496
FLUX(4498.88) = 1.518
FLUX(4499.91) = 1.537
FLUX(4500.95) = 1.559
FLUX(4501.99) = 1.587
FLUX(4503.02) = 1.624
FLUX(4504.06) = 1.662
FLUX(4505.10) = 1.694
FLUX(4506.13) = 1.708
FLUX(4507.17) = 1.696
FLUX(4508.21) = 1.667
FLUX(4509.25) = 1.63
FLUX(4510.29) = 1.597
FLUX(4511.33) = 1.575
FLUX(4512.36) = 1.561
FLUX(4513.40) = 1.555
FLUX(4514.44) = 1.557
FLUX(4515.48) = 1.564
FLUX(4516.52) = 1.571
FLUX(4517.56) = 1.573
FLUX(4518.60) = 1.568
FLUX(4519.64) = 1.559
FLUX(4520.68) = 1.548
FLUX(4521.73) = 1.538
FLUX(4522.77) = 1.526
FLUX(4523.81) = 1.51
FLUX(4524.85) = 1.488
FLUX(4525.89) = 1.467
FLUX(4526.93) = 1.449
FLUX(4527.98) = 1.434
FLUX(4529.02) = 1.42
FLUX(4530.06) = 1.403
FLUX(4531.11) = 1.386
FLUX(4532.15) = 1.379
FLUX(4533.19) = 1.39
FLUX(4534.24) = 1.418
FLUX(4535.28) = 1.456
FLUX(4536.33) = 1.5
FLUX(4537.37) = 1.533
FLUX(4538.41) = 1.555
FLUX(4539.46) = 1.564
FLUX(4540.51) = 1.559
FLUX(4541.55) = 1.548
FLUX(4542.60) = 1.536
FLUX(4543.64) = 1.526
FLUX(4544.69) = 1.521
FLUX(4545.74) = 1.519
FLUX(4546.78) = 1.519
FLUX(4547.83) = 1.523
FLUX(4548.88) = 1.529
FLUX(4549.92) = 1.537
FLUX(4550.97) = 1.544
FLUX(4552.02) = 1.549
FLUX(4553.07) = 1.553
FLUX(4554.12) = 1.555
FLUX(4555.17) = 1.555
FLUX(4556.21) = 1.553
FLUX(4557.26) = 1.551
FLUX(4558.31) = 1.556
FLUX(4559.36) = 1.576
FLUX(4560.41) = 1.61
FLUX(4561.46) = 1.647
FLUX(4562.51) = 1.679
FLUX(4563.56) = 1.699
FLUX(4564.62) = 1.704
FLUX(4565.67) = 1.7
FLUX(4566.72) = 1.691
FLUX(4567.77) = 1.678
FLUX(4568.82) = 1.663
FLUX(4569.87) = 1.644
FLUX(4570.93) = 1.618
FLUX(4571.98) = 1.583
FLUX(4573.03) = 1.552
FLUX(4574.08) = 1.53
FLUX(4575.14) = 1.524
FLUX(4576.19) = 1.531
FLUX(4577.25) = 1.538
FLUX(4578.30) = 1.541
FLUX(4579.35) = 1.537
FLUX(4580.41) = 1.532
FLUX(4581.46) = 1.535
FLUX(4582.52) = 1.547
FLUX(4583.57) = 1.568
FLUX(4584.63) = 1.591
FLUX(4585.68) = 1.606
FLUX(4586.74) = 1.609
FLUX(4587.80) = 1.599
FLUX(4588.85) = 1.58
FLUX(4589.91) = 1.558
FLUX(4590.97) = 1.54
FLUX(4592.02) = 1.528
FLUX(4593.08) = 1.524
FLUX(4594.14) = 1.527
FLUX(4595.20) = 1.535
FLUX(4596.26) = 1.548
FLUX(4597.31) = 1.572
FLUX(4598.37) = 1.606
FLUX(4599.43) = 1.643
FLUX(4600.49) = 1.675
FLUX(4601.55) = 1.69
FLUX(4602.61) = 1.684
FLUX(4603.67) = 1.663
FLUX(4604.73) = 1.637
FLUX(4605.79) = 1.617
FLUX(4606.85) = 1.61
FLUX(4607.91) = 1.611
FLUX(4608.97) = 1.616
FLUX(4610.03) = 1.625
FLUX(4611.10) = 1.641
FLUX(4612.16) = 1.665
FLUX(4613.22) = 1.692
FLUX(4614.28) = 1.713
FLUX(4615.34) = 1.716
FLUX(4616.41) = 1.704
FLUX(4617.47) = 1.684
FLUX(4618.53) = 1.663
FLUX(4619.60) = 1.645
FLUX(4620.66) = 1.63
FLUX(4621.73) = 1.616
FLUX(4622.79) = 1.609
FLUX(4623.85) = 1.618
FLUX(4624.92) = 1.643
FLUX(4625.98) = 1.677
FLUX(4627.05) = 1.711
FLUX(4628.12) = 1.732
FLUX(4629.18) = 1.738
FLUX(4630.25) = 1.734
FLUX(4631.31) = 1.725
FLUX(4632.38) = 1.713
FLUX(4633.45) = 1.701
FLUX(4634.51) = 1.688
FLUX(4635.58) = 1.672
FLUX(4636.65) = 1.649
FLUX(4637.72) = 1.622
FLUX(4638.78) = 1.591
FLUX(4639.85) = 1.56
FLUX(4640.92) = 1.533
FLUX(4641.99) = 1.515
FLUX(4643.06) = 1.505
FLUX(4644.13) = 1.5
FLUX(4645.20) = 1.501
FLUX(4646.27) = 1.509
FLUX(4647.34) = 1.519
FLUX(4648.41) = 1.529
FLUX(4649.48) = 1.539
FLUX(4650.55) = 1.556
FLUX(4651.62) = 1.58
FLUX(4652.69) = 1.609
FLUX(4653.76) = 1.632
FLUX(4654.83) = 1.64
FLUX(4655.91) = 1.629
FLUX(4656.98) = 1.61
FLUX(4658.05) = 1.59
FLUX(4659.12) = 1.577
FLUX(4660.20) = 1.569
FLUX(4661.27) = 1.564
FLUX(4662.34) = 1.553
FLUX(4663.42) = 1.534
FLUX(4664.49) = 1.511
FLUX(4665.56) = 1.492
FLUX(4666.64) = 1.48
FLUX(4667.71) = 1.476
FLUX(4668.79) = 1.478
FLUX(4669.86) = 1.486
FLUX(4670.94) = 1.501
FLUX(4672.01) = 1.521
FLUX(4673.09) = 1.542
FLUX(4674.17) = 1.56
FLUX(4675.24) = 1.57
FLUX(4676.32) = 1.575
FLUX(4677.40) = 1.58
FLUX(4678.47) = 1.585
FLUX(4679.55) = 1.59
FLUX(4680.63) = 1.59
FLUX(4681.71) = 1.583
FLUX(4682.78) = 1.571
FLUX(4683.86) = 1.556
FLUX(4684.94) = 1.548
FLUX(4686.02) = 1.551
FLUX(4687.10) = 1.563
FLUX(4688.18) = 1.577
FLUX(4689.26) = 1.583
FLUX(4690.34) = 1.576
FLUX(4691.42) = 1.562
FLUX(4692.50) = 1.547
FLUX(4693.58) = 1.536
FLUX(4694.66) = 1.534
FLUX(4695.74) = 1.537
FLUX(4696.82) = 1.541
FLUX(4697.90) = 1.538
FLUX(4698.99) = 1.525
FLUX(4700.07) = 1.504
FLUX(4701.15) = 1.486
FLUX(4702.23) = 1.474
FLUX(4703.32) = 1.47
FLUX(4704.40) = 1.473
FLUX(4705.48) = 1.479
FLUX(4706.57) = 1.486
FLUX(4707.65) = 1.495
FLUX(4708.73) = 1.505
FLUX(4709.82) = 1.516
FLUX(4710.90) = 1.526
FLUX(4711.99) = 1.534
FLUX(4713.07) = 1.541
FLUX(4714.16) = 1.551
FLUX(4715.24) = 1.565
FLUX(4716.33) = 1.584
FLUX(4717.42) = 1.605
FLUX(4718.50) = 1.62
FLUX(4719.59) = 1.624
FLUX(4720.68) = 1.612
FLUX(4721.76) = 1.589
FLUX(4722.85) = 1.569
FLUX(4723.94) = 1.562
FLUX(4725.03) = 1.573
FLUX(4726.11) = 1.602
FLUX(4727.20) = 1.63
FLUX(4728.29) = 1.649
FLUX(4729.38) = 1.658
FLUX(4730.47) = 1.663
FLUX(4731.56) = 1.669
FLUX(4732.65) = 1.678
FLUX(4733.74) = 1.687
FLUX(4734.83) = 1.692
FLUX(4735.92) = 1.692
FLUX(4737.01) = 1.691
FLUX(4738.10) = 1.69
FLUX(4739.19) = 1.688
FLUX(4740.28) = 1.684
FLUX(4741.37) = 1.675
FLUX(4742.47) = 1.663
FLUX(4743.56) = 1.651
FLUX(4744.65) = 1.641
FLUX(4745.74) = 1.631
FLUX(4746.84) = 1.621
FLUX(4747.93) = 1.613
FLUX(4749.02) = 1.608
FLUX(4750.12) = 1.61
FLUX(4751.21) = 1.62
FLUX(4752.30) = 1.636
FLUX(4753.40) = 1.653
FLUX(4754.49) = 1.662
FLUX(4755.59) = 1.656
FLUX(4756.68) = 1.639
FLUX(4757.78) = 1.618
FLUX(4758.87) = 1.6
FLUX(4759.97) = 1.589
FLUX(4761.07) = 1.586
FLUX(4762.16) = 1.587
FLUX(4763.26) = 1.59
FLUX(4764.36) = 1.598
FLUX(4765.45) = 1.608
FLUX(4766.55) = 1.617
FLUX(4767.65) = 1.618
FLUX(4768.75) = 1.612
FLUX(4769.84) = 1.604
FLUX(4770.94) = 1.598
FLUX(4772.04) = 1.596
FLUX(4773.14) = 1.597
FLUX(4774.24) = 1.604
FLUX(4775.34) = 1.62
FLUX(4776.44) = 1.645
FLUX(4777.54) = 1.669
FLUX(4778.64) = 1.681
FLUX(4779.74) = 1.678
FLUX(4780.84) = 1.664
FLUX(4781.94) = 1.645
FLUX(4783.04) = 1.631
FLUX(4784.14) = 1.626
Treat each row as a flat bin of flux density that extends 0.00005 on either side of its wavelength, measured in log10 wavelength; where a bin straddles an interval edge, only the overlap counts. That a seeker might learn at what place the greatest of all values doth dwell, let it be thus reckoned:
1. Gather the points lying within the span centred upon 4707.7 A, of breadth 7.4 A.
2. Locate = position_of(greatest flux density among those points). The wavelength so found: 4710.90 A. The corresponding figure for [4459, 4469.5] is 4468.94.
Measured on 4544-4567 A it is 4564.62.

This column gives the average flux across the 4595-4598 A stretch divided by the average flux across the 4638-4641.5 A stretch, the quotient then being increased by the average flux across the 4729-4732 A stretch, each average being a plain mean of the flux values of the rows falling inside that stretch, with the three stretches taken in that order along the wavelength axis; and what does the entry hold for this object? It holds 2.66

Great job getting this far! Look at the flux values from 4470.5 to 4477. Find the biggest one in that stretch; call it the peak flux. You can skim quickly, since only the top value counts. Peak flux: 1.52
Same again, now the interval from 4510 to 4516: 1.597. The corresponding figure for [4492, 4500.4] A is 1.537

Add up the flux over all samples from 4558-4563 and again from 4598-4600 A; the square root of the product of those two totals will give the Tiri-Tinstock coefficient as 5.1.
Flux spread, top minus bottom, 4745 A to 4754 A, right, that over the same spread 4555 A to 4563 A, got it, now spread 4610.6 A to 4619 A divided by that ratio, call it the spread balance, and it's 0.21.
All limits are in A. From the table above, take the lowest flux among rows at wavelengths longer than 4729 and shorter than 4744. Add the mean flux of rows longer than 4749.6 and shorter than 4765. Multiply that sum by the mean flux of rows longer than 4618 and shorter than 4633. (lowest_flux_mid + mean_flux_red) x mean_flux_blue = 5.5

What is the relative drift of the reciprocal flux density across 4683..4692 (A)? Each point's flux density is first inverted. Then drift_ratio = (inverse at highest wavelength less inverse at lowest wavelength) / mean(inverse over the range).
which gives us -0.004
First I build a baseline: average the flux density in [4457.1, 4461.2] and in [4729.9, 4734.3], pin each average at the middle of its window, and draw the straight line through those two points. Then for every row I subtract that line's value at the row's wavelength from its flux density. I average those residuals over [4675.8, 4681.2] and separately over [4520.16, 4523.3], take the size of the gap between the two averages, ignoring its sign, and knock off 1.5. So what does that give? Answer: -1.35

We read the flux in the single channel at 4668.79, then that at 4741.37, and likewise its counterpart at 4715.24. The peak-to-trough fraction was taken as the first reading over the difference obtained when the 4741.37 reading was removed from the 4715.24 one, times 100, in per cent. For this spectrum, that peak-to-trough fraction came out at -1344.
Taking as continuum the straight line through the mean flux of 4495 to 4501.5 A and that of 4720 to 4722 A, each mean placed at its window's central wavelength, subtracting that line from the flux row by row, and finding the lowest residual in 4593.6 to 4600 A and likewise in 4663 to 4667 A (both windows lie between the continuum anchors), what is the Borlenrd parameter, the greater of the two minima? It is -0.02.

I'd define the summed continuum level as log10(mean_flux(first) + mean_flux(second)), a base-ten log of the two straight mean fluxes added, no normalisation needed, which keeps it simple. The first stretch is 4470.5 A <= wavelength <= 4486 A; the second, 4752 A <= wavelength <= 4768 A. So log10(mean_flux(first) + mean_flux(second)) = 0.490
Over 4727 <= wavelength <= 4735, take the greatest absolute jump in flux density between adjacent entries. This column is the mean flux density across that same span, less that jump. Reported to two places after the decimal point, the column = 1.65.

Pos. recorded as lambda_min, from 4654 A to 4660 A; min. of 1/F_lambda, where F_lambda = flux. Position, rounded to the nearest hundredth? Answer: 4654.83 A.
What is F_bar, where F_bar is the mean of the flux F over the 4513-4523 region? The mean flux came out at 1.56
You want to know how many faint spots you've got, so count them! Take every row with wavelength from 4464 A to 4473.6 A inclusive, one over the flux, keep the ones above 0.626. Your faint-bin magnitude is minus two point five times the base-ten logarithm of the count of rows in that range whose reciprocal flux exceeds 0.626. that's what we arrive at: -2.4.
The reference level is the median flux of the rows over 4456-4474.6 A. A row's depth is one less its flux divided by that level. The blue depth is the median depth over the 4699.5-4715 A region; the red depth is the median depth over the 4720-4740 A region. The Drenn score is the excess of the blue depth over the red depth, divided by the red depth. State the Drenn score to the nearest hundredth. -0.50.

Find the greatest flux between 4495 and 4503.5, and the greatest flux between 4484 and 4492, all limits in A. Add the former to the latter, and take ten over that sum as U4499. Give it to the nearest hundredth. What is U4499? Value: 3.22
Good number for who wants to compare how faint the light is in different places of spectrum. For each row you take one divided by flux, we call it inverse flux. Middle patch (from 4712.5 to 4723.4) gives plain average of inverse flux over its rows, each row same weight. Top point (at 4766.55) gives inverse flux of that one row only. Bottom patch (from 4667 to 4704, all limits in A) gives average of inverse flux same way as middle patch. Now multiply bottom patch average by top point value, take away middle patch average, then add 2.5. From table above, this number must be 2.271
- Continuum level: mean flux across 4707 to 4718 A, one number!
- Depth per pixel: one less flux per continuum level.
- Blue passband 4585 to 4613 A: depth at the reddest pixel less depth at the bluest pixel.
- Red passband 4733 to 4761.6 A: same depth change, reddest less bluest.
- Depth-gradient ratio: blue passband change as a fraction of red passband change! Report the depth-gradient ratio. -0.58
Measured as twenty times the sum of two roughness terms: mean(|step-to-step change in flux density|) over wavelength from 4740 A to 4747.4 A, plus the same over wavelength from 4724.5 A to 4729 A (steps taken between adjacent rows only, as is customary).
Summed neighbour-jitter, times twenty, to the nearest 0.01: 0.72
